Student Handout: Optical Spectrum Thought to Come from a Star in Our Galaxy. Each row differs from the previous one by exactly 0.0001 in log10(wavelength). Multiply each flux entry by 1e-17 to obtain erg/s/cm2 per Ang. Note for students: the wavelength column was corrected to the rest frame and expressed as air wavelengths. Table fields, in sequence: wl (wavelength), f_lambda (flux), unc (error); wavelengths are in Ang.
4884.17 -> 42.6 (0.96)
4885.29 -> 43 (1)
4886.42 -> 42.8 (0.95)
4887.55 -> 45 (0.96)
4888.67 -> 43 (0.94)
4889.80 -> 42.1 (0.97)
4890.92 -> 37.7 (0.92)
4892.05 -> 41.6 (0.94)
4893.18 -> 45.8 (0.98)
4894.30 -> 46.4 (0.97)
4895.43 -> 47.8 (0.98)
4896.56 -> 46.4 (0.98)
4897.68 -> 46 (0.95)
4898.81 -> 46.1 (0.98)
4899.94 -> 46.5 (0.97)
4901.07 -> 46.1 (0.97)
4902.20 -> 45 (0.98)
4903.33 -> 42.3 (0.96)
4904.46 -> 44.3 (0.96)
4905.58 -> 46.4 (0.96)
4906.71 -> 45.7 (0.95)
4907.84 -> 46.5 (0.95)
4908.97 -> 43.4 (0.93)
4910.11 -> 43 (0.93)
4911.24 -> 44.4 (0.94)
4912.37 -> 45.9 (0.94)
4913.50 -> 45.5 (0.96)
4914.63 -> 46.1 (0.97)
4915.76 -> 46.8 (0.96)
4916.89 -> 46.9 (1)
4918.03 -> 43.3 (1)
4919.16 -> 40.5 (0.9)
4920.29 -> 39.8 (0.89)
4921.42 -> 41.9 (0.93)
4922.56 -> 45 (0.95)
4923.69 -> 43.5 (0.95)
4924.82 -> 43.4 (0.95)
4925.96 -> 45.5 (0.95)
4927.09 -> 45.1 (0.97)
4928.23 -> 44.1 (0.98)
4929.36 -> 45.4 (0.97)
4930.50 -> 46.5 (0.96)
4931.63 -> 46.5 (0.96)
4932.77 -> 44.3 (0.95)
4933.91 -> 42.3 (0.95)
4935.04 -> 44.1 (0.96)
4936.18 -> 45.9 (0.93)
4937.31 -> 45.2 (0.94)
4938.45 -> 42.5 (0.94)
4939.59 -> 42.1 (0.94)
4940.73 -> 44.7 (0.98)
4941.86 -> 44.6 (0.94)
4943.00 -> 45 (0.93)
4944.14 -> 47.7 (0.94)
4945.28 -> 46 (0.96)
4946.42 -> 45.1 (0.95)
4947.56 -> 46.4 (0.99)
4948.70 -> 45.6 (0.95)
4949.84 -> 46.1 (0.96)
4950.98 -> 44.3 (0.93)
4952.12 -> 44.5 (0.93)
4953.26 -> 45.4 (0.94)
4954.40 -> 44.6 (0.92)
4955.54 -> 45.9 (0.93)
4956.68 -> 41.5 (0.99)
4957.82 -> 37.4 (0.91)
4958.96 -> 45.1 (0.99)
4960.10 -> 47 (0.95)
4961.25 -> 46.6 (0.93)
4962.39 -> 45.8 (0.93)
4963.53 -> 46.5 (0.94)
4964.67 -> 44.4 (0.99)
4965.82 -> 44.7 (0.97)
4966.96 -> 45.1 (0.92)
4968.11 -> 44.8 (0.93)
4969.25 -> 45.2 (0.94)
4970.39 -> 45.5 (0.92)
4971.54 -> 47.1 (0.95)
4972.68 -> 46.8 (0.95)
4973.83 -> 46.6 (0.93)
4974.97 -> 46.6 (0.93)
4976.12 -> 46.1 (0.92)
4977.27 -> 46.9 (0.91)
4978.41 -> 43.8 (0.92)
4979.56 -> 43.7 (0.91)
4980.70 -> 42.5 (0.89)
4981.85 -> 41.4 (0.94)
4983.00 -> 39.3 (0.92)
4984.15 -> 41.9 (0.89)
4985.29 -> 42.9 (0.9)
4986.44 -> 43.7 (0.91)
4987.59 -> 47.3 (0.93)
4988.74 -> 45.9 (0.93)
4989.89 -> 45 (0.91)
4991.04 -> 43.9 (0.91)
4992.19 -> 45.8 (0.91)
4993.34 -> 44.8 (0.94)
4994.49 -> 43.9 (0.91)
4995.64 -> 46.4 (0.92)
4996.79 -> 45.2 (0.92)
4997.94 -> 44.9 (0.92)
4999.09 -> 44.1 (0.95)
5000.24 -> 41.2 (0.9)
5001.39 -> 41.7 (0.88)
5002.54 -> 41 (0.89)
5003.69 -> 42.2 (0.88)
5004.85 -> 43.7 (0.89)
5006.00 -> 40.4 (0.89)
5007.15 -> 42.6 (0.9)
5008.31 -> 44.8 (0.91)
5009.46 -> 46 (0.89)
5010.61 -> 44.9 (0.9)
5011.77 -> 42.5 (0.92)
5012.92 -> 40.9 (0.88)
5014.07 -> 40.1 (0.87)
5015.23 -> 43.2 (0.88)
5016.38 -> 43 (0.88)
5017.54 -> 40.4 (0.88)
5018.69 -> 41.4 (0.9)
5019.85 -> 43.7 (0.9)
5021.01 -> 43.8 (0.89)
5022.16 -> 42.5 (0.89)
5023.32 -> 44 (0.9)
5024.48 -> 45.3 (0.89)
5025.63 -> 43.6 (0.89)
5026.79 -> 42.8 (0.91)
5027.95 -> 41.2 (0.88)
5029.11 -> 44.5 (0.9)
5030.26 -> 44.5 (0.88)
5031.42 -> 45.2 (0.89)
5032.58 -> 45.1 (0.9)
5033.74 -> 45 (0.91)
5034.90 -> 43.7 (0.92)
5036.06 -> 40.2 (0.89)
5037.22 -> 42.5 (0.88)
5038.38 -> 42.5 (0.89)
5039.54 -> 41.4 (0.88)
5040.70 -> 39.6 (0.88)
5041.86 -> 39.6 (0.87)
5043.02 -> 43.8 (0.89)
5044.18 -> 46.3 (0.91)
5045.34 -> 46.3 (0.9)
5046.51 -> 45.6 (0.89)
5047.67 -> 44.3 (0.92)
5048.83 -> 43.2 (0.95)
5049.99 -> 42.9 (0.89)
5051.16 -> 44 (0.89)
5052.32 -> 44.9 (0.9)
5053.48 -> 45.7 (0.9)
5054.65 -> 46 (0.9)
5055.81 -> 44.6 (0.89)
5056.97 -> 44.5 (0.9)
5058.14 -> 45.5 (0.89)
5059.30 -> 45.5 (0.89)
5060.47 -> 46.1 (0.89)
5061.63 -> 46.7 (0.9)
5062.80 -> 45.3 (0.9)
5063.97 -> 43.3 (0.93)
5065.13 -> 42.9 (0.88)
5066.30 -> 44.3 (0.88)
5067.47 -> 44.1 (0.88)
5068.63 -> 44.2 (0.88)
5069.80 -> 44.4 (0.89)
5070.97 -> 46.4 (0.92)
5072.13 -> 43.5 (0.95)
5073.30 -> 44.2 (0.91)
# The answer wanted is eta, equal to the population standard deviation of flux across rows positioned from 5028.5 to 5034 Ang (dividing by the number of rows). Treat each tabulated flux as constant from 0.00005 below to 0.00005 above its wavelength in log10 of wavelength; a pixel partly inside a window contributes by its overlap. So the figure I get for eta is 0.3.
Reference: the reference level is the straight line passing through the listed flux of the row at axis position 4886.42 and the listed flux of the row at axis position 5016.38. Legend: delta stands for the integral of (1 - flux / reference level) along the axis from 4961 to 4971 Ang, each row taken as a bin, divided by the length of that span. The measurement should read -0.057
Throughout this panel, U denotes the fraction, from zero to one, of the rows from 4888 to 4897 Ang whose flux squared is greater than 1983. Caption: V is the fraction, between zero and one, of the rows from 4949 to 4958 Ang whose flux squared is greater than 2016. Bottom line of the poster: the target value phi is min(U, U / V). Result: 0.50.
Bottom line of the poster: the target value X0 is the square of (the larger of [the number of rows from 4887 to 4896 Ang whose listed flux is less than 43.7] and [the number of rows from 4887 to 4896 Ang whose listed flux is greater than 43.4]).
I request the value 16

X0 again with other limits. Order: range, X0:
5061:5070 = 36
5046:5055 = 36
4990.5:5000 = 64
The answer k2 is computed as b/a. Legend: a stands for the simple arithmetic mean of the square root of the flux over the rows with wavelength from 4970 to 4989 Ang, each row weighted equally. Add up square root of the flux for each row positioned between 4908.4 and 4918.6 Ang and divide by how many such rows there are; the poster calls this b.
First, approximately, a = 6.68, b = 6.71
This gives 1.01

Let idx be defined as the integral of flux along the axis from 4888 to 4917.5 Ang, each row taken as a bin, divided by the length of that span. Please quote 44.9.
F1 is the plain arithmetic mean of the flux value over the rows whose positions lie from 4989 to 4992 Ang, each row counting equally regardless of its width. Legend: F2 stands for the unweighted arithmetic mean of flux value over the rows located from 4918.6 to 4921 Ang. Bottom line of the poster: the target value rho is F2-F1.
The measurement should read -4.3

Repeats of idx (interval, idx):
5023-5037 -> 43.7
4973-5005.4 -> 44.0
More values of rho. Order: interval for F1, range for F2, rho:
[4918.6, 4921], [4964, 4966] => 4.4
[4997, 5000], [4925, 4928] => 0.8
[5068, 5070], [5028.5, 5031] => 0.2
